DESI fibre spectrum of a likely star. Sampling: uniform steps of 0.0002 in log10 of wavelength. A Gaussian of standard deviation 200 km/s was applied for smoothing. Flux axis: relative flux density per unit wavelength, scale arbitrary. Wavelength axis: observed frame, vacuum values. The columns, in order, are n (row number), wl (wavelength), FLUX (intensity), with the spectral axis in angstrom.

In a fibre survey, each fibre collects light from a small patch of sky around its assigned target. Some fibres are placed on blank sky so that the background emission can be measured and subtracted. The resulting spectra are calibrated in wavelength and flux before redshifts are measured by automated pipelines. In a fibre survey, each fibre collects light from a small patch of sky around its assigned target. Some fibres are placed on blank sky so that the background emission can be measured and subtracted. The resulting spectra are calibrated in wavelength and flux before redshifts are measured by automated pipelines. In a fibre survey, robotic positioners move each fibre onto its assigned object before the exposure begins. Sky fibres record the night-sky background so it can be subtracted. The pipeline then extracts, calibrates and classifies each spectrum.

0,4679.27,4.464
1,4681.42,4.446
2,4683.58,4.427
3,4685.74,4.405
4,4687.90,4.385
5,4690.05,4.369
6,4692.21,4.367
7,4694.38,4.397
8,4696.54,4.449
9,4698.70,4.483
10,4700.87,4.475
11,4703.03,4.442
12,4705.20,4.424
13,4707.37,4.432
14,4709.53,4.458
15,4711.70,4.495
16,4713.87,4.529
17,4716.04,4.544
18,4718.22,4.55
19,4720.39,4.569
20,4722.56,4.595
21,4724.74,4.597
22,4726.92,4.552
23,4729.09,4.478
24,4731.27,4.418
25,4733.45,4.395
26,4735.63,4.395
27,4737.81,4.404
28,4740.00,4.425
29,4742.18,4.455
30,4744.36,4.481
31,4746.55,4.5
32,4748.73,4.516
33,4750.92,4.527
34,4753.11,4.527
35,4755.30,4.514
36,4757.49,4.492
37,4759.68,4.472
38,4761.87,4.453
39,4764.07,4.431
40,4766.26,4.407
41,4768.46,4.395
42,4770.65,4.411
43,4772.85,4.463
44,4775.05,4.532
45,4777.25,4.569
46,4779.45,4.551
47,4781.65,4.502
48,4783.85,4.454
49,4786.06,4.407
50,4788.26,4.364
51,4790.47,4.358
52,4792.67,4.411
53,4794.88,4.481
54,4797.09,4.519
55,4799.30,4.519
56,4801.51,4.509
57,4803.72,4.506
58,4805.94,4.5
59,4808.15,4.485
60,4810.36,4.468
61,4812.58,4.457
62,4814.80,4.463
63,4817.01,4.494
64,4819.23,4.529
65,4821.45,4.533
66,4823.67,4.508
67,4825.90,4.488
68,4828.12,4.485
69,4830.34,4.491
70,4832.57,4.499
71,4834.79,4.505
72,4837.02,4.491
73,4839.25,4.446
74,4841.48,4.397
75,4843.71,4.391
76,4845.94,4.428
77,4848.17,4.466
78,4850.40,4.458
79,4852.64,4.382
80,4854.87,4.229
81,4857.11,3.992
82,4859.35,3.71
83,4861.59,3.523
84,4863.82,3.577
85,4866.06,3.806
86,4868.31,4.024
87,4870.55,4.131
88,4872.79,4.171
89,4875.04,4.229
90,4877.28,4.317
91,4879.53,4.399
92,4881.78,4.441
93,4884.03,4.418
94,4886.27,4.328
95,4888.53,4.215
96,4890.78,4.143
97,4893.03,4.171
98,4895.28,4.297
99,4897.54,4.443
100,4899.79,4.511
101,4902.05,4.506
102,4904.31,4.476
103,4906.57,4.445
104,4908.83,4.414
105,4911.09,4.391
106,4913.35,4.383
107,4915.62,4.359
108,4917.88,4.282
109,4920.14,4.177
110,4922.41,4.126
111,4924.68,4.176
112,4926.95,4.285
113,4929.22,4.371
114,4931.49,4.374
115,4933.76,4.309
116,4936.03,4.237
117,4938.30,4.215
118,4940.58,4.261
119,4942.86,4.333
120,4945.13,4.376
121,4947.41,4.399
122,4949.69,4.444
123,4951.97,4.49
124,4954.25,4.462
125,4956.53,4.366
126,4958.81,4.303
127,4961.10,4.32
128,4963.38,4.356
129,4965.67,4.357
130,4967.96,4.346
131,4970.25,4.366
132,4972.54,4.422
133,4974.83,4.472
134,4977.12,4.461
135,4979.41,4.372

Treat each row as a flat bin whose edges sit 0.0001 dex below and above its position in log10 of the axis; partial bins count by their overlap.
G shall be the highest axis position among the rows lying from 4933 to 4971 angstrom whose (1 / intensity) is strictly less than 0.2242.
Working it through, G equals 4954.25 angstrom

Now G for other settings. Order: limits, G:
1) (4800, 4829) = 4828.12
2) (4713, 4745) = 4744.36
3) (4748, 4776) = 4775.05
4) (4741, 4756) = 4755.30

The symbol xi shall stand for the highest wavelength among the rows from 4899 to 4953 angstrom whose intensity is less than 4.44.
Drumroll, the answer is 4947.41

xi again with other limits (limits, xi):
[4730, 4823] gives 4792.67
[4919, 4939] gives 4938.30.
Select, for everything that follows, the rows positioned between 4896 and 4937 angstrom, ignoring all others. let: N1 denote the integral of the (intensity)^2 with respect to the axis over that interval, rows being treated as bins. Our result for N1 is 775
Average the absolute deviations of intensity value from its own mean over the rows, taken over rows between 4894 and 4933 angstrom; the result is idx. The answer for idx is 0.09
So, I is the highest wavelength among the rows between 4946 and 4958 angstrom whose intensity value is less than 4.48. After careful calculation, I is 4956.53 angstrom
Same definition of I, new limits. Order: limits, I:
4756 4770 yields 4768.46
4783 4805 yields 4792.67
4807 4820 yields 4814.80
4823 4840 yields 4839.25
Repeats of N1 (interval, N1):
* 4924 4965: 772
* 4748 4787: 782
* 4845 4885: 692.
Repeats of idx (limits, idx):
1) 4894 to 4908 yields 0.05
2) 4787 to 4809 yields 0.05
